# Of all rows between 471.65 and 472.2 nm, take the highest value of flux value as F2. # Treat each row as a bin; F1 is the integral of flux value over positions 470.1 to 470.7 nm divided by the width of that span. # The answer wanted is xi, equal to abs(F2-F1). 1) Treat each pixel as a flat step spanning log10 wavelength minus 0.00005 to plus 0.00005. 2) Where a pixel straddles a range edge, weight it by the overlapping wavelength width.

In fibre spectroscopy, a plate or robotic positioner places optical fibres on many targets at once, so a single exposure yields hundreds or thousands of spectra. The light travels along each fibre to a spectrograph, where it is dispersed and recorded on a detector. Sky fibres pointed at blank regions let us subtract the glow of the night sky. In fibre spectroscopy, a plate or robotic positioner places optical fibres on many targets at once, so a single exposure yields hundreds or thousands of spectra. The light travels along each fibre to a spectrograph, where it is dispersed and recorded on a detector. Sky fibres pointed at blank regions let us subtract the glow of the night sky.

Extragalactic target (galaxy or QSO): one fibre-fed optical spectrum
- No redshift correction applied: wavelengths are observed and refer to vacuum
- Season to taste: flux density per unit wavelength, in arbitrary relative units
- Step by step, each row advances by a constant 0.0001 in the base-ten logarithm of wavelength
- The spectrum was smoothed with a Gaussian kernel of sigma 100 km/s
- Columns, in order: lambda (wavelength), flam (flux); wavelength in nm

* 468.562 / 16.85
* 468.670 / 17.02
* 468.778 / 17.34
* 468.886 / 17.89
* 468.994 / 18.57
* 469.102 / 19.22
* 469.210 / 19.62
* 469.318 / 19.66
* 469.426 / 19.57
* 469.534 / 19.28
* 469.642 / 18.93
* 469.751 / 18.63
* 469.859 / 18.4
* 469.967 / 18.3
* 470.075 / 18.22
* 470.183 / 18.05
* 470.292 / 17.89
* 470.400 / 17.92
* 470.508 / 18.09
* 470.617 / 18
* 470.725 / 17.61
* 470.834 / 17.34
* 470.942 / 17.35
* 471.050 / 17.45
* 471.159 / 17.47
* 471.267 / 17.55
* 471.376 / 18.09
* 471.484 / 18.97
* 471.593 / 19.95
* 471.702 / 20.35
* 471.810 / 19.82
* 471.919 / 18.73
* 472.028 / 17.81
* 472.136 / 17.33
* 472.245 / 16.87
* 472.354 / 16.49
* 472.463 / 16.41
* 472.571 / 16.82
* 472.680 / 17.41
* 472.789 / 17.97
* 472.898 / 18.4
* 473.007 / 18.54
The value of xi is 2.4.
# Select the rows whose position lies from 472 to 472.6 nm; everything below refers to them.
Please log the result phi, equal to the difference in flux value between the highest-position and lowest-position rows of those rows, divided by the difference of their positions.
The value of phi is -1.8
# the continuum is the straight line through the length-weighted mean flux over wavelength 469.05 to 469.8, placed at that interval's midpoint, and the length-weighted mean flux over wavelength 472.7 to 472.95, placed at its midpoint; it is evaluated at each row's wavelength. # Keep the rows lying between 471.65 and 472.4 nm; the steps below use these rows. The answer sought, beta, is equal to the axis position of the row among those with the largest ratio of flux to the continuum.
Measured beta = 471.702 nm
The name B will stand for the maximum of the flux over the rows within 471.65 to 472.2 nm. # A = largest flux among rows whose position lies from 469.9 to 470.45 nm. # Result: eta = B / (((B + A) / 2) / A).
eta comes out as 19.3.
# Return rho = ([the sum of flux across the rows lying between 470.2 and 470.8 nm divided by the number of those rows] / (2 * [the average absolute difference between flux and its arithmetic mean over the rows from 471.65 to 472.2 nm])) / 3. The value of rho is 2.9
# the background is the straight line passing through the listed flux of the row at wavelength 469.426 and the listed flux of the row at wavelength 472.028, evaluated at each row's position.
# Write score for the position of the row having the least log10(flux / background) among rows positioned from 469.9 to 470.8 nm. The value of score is 470.725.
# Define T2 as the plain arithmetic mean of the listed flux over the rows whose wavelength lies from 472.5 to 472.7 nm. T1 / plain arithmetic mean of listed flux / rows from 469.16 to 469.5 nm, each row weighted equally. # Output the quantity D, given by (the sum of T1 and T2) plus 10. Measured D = 46.7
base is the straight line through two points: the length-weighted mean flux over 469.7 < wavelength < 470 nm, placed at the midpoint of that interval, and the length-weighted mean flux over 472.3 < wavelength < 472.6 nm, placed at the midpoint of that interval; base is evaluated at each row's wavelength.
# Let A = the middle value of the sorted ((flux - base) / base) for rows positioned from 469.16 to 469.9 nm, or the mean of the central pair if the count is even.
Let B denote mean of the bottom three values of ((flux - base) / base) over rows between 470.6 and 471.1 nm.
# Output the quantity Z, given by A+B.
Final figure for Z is 0.012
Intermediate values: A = 0.031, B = -0.018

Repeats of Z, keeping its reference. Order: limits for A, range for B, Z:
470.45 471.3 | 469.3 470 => -0.007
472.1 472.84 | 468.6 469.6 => -0.076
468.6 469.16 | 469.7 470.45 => -0.078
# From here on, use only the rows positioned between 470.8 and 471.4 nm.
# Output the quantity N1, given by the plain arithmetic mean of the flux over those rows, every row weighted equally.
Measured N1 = 17.5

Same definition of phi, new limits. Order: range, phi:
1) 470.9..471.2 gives 0.6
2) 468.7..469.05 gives 5.7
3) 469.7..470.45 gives -1.1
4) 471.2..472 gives 1.8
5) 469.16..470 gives -1.7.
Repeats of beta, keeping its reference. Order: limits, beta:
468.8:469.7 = 469.318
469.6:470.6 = 469.642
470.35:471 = 470.508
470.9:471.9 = 471.702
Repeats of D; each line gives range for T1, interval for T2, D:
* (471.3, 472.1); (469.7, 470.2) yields 47.4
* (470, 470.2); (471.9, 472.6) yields 45.3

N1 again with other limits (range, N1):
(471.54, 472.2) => 19.0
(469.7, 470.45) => 18.2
